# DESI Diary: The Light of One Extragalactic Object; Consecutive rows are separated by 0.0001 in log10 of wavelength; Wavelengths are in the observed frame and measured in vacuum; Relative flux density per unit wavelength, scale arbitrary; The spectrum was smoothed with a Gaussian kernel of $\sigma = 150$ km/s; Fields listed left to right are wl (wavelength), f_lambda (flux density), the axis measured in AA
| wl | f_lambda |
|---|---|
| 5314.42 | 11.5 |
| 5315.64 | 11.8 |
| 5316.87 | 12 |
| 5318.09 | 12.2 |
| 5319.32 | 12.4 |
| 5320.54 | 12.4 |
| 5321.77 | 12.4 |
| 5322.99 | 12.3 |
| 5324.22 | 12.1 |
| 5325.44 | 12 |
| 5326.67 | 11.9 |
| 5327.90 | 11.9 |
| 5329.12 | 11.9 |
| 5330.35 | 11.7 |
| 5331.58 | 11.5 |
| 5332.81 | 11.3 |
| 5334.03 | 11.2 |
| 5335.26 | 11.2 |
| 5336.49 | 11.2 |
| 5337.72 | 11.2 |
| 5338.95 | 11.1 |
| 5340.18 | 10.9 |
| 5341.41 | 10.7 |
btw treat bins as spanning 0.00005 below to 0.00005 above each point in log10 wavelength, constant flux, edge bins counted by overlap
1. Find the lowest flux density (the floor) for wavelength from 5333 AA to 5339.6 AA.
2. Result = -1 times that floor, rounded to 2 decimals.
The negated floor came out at -11.10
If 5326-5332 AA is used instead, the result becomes -11.50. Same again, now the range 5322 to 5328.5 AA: -11.90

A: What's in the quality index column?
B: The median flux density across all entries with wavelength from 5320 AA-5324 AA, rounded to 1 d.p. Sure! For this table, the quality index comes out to 12.4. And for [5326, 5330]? 11.9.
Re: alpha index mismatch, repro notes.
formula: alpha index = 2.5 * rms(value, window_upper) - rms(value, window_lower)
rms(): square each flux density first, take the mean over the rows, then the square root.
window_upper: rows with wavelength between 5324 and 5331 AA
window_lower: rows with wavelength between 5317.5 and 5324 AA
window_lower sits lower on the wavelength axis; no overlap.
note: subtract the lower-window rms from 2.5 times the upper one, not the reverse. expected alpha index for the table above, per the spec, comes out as 17.45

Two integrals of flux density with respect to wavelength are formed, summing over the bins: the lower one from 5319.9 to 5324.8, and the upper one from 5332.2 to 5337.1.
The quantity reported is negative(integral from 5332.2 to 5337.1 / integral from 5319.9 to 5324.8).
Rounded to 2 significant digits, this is -0.91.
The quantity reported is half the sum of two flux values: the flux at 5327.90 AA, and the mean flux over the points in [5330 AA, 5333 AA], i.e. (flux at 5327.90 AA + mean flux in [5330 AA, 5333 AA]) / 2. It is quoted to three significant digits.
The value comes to 11.7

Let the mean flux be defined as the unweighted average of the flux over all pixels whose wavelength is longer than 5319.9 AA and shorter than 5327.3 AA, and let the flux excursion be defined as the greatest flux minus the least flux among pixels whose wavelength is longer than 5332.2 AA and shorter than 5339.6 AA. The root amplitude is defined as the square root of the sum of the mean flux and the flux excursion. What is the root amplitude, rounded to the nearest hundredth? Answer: 3.52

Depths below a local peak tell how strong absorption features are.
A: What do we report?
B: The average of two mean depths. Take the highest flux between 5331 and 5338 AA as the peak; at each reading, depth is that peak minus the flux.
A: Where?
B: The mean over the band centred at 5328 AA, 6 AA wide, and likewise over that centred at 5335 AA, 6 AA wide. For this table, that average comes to -0.05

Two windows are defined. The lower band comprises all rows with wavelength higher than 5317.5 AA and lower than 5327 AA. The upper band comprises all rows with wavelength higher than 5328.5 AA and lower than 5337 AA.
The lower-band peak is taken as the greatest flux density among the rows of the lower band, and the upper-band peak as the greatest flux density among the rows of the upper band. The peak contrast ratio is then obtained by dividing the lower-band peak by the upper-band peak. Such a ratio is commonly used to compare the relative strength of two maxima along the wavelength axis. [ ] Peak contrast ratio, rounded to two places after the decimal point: 1.04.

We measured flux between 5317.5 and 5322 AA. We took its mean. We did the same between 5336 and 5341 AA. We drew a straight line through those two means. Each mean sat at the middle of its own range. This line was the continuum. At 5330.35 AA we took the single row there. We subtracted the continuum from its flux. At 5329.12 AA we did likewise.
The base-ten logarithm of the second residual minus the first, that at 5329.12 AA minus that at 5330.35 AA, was -0.93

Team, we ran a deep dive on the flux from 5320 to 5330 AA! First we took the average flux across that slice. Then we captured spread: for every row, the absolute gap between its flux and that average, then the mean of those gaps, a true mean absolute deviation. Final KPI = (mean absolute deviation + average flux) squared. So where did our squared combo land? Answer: 151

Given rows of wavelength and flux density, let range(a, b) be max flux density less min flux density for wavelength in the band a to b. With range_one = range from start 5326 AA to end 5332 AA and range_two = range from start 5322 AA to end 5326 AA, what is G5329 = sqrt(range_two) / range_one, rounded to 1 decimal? 1.4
